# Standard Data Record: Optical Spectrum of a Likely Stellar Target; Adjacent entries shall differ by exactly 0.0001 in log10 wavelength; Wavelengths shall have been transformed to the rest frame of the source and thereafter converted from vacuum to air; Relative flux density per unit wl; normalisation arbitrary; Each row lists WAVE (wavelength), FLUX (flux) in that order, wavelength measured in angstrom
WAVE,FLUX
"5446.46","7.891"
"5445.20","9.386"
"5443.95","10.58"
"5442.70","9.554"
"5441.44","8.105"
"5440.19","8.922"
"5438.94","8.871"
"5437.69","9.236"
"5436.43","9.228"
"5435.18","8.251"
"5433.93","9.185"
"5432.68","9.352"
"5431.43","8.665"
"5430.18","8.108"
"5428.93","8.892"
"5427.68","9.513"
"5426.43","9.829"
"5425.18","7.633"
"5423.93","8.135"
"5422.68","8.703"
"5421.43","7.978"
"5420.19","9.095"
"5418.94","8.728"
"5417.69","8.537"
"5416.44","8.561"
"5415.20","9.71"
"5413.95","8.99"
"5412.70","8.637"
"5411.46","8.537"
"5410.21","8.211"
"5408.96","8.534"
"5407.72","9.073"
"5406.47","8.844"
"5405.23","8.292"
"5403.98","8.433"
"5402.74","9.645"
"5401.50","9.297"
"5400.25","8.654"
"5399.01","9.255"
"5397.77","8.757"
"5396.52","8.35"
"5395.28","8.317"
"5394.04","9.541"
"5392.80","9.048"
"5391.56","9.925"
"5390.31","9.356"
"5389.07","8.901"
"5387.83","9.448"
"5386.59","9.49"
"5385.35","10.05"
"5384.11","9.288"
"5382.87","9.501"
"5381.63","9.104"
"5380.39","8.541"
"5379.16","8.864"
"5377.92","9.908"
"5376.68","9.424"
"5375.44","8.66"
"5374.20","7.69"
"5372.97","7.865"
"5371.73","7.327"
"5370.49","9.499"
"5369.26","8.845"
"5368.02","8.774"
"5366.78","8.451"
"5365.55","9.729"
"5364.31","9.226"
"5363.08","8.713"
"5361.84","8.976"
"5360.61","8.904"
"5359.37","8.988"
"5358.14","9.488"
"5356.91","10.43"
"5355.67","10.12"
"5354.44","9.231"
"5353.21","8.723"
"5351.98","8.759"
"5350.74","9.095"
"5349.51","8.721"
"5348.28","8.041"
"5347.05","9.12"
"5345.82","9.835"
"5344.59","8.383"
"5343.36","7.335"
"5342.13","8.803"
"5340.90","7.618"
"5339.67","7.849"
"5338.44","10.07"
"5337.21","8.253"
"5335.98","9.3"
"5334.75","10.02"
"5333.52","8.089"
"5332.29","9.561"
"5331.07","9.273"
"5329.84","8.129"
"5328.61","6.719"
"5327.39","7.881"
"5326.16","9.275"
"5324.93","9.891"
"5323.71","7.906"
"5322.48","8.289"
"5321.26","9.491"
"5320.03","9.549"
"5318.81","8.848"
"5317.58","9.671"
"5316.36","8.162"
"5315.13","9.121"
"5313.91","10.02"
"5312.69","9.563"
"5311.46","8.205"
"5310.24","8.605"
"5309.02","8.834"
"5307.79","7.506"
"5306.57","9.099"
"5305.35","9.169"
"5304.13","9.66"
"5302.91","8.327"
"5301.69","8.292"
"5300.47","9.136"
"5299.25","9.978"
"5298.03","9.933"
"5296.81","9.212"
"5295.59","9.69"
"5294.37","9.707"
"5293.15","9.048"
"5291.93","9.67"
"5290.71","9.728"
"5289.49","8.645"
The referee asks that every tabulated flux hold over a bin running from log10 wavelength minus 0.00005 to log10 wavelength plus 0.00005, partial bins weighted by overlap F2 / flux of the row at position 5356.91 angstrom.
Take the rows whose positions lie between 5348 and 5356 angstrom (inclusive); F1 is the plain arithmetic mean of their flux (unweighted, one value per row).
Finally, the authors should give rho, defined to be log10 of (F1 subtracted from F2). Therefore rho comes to 0.17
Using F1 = 8.96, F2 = 10.43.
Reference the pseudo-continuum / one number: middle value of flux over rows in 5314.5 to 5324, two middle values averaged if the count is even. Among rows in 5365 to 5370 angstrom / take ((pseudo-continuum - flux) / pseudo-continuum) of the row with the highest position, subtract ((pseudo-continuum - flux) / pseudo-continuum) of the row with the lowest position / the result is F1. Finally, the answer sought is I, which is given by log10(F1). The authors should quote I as -1.01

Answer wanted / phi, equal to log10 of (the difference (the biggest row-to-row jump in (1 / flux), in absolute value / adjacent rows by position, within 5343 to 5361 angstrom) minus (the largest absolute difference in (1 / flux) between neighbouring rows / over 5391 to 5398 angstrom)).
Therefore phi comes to -2.66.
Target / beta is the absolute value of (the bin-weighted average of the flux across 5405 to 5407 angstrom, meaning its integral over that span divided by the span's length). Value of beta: 8.63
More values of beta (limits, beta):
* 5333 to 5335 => 8.92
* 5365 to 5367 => 9.22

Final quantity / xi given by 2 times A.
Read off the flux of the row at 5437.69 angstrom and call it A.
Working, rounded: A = 9.236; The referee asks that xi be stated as 18.5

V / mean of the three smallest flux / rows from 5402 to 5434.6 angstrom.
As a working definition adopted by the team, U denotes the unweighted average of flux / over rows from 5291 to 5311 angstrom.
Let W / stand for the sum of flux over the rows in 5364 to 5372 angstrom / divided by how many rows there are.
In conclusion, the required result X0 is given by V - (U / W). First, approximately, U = 9.12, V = 7.9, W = 8.84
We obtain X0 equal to 6.9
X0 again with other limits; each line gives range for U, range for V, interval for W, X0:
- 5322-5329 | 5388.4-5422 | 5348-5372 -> 7.2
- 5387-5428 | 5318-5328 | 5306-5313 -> 7.0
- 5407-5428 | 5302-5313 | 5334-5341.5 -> 7.0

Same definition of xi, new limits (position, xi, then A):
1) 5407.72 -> 18.1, 9.073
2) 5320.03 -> 19.1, 9.549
